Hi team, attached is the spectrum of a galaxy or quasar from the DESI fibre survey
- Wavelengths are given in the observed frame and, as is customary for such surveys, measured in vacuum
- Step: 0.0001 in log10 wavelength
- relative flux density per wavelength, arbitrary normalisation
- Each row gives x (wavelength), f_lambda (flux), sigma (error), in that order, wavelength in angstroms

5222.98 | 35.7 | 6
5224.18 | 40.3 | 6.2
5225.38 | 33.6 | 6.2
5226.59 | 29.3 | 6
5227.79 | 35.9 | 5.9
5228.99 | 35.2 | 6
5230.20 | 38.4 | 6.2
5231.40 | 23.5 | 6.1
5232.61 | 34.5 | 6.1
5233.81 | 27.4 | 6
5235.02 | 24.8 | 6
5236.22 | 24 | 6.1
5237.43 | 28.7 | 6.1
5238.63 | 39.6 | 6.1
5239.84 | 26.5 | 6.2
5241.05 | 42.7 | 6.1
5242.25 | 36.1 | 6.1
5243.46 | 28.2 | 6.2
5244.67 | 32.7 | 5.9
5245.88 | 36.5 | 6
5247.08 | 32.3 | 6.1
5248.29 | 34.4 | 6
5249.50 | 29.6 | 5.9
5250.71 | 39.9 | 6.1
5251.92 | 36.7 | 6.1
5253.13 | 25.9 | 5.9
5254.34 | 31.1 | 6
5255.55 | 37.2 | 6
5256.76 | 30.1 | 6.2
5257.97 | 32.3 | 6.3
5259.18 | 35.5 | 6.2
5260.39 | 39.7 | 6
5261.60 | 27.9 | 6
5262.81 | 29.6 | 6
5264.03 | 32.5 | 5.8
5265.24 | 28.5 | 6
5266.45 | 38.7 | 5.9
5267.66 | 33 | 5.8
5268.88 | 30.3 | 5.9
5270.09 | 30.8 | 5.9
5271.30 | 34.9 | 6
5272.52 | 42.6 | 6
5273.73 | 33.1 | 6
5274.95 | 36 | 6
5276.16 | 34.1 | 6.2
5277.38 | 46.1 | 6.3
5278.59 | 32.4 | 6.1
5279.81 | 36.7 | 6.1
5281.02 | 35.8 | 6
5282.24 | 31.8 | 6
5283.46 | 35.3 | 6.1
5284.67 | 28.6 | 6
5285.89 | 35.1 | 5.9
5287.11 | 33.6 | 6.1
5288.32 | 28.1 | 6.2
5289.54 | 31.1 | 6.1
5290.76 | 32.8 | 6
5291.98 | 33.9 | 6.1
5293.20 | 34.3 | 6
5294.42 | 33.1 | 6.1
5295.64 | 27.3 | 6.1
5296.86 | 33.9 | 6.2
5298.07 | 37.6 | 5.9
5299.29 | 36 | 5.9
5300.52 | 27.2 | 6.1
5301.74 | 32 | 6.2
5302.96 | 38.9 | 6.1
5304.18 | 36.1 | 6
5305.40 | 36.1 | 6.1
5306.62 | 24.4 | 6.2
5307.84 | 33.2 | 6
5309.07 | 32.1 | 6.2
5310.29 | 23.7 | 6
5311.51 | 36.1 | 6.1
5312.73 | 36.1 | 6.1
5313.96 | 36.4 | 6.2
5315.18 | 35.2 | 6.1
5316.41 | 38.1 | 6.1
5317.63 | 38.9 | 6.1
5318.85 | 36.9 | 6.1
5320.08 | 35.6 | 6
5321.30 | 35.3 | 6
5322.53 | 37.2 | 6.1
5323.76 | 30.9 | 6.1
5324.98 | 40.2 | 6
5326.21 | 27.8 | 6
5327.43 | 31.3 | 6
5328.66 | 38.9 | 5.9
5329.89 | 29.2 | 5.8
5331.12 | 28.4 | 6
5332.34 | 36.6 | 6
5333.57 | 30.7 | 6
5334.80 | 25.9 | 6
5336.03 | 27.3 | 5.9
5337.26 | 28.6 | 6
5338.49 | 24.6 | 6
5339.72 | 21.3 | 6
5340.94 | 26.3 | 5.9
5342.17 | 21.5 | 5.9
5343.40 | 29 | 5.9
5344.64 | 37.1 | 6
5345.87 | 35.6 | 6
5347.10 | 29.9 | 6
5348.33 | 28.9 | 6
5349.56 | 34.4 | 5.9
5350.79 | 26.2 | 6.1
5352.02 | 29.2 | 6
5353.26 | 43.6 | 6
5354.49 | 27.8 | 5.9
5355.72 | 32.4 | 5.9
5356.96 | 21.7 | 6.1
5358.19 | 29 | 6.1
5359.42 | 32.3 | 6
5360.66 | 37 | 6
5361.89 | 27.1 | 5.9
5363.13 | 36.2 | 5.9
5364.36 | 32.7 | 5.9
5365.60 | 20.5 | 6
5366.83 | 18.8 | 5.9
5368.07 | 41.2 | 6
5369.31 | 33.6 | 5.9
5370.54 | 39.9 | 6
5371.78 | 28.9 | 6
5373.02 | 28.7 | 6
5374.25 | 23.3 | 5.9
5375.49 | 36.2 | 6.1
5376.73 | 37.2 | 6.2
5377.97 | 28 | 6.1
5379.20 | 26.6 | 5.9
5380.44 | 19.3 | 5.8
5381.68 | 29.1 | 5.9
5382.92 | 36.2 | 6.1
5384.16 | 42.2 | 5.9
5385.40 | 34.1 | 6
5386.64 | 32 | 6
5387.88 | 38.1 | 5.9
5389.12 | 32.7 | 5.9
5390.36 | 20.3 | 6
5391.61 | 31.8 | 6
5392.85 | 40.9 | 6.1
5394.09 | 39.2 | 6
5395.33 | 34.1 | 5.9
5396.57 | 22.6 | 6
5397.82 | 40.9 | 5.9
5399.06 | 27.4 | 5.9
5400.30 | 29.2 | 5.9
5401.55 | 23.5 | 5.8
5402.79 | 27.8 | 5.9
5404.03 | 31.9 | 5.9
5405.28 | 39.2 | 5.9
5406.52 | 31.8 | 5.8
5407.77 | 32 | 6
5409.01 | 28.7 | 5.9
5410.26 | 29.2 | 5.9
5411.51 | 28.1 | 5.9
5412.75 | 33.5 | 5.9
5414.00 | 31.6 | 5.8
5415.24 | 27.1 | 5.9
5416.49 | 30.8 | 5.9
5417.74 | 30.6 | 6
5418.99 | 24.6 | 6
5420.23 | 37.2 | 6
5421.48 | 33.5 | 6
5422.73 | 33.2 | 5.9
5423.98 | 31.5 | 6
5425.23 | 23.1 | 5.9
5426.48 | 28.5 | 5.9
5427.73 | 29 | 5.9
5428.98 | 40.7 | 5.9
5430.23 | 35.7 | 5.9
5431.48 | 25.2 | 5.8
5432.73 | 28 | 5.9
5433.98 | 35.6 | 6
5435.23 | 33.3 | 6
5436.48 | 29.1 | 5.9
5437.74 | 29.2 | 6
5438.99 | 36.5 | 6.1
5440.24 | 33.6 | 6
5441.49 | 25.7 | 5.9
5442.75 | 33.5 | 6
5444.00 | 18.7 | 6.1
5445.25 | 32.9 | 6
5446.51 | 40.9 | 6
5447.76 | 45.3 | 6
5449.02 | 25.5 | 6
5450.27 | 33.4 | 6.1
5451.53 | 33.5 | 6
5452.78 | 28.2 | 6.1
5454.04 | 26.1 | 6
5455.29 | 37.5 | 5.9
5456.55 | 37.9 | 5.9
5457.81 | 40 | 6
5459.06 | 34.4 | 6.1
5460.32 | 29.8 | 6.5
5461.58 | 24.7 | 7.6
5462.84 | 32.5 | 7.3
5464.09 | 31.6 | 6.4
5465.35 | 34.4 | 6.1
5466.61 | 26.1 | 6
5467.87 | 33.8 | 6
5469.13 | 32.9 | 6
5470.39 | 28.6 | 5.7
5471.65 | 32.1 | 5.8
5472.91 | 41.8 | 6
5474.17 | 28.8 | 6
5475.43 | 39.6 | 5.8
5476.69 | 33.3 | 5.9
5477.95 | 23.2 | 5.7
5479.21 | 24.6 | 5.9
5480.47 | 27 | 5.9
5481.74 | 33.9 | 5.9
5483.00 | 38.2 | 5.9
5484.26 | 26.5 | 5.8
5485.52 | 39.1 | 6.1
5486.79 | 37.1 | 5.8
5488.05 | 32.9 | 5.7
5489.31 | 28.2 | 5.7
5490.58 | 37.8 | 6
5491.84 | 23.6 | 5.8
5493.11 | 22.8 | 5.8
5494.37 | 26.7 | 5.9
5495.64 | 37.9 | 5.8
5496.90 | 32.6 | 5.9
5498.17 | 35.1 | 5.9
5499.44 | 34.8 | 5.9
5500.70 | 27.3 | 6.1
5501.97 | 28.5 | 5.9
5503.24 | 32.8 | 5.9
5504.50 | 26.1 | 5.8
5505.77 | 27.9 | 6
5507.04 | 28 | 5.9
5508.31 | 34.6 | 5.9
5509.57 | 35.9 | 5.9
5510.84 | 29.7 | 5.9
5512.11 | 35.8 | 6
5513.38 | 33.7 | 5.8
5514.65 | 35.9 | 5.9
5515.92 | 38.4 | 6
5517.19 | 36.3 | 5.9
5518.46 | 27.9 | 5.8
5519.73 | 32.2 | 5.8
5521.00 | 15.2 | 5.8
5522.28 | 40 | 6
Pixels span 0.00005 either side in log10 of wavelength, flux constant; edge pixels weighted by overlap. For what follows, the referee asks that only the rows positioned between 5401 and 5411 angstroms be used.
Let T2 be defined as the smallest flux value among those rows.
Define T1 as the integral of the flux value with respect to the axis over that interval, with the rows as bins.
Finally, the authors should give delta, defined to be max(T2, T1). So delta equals 305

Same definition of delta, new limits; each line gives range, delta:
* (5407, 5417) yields 301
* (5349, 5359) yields 306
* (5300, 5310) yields 323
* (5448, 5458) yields 329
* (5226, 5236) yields 309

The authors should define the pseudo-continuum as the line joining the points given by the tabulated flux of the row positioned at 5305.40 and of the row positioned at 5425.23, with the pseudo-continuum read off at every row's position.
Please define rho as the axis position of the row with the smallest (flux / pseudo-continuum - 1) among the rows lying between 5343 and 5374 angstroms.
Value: 5366.83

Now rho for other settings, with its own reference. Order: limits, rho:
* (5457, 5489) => 5461.58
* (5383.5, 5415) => 5390.36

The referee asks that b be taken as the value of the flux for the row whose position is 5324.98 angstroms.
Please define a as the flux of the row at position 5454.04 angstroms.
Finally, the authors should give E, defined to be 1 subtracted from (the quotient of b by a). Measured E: 0.5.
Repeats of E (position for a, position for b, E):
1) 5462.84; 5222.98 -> 0.1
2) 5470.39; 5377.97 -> 0.0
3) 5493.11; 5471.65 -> 0.4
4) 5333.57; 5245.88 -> 0.2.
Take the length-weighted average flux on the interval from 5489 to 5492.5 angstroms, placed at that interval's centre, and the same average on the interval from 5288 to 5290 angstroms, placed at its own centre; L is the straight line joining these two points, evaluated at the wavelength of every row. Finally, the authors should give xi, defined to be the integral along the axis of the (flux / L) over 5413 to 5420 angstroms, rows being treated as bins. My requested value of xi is 6.96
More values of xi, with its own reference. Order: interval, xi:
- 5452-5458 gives 6.73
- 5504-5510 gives 6.10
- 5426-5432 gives 6.44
